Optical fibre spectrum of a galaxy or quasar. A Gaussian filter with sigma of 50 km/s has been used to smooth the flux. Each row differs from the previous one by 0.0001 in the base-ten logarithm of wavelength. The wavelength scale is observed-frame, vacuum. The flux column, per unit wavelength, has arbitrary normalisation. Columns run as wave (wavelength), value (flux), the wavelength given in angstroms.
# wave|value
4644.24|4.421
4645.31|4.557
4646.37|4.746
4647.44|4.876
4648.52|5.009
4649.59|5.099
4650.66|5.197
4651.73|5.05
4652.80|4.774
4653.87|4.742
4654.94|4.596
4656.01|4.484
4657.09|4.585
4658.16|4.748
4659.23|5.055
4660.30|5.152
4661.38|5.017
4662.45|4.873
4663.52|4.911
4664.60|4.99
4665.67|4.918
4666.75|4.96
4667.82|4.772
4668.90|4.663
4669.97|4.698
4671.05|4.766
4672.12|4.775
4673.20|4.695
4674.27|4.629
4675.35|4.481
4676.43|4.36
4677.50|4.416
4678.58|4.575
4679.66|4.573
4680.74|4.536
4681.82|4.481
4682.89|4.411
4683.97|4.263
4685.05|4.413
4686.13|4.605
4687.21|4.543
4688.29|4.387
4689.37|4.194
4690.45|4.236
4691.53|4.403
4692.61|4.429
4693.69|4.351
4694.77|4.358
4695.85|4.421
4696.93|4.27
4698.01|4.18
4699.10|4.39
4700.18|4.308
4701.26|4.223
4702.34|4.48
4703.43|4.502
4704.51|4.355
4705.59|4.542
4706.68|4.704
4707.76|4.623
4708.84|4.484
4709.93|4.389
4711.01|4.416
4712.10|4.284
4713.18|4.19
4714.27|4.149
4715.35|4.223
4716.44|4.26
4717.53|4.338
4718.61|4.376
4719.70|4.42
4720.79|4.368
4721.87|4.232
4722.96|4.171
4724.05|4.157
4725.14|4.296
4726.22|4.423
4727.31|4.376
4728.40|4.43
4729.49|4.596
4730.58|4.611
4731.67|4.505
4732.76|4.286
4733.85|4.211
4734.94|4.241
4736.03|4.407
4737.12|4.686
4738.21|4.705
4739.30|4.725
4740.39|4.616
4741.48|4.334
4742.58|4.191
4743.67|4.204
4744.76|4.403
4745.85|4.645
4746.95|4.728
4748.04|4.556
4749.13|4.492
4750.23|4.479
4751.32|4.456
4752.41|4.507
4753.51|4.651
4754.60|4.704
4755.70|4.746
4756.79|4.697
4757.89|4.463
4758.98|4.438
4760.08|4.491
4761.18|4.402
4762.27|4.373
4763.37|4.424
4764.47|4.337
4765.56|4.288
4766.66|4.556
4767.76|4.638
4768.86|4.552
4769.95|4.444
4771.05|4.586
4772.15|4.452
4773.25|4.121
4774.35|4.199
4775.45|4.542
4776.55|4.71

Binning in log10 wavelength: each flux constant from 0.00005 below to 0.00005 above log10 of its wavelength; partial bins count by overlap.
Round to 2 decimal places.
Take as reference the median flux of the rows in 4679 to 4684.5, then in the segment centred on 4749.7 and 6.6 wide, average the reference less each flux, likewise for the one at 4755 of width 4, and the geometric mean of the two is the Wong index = 0.11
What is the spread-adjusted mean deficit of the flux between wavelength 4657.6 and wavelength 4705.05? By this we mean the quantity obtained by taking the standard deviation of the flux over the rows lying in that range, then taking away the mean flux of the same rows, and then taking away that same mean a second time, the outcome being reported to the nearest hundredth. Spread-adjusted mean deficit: -8.87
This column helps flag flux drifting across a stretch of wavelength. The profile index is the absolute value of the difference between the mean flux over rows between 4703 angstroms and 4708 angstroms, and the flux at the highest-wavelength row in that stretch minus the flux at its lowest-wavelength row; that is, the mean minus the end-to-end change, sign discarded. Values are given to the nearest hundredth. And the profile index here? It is 4.42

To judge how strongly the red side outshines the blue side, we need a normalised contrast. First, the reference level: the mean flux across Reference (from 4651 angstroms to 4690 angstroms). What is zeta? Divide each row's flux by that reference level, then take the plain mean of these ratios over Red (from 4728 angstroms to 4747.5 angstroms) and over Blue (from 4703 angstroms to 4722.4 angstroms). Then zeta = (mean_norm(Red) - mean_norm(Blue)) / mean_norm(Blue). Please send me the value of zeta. 0.021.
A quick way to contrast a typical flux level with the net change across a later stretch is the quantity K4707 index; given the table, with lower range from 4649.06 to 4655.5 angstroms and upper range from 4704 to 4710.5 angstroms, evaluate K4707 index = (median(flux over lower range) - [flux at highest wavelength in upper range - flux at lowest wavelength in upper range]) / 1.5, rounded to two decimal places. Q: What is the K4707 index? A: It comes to 3.25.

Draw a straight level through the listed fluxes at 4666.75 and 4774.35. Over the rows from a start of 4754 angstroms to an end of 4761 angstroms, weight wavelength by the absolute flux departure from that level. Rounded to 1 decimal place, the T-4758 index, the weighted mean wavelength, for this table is 4756.7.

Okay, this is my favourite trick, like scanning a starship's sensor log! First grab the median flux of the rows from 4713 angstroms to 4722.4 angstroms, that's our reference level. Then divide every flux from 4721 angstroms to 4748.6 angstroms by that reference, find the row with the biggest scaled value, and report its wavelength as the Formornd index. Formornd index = 4746.95 angstroms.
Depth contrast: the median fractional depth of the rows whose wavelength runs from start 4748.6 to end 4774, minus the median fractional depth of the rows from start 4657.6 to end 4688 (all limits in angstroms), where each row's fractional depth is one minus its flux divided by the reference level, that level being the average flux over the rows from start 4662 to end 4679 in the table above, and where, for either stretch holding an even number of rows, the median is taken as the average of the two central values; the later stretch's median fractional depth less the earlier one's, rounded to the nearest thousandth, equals 0.042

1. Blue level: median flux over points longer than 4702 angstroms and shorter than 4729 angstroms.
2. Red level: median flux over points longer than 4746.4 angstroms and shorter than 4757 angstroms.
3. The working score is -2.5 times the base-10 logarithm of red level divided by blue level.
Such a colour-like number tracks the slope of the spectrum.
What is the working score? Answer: -0.055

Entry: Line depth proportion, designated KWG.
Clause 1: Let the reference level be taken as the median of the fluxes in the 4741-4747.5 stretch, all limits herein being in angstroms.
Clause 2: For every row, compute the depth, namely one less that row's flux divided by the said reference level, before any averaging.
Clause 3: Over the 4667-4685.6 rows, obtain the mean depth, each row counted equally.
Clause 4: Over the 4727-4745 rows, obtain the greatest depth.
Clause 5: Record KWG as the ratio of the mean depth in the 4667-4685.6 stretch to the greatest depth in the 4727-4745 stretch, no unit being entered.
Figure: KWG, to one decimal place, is -1.1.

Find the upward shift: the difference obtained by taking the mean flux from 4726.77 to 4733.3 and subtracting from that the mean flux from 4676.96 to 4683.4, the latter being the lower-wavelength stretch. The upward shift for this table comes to 0.0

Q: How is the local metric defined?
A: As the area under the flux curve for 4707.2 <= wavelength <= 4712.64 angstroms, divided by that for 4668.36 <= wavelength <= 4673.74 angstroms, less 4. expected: -3.05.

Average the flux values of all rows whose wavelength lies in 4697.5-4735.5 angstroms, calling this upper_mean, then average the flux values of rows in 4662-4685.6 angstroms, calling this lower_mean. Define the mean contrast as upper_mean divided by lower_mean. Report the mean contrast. 0.94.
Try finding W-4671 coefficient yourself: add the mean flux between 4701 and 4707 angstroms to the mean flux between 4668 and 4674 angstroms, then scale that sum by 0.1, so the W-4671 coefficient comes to 0.919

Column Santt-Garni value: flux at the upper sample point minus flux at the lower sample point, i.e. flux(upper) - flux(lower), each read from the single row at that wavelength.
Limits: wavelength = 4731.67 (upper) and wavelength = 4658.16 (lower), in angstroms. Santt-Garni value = -0.2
